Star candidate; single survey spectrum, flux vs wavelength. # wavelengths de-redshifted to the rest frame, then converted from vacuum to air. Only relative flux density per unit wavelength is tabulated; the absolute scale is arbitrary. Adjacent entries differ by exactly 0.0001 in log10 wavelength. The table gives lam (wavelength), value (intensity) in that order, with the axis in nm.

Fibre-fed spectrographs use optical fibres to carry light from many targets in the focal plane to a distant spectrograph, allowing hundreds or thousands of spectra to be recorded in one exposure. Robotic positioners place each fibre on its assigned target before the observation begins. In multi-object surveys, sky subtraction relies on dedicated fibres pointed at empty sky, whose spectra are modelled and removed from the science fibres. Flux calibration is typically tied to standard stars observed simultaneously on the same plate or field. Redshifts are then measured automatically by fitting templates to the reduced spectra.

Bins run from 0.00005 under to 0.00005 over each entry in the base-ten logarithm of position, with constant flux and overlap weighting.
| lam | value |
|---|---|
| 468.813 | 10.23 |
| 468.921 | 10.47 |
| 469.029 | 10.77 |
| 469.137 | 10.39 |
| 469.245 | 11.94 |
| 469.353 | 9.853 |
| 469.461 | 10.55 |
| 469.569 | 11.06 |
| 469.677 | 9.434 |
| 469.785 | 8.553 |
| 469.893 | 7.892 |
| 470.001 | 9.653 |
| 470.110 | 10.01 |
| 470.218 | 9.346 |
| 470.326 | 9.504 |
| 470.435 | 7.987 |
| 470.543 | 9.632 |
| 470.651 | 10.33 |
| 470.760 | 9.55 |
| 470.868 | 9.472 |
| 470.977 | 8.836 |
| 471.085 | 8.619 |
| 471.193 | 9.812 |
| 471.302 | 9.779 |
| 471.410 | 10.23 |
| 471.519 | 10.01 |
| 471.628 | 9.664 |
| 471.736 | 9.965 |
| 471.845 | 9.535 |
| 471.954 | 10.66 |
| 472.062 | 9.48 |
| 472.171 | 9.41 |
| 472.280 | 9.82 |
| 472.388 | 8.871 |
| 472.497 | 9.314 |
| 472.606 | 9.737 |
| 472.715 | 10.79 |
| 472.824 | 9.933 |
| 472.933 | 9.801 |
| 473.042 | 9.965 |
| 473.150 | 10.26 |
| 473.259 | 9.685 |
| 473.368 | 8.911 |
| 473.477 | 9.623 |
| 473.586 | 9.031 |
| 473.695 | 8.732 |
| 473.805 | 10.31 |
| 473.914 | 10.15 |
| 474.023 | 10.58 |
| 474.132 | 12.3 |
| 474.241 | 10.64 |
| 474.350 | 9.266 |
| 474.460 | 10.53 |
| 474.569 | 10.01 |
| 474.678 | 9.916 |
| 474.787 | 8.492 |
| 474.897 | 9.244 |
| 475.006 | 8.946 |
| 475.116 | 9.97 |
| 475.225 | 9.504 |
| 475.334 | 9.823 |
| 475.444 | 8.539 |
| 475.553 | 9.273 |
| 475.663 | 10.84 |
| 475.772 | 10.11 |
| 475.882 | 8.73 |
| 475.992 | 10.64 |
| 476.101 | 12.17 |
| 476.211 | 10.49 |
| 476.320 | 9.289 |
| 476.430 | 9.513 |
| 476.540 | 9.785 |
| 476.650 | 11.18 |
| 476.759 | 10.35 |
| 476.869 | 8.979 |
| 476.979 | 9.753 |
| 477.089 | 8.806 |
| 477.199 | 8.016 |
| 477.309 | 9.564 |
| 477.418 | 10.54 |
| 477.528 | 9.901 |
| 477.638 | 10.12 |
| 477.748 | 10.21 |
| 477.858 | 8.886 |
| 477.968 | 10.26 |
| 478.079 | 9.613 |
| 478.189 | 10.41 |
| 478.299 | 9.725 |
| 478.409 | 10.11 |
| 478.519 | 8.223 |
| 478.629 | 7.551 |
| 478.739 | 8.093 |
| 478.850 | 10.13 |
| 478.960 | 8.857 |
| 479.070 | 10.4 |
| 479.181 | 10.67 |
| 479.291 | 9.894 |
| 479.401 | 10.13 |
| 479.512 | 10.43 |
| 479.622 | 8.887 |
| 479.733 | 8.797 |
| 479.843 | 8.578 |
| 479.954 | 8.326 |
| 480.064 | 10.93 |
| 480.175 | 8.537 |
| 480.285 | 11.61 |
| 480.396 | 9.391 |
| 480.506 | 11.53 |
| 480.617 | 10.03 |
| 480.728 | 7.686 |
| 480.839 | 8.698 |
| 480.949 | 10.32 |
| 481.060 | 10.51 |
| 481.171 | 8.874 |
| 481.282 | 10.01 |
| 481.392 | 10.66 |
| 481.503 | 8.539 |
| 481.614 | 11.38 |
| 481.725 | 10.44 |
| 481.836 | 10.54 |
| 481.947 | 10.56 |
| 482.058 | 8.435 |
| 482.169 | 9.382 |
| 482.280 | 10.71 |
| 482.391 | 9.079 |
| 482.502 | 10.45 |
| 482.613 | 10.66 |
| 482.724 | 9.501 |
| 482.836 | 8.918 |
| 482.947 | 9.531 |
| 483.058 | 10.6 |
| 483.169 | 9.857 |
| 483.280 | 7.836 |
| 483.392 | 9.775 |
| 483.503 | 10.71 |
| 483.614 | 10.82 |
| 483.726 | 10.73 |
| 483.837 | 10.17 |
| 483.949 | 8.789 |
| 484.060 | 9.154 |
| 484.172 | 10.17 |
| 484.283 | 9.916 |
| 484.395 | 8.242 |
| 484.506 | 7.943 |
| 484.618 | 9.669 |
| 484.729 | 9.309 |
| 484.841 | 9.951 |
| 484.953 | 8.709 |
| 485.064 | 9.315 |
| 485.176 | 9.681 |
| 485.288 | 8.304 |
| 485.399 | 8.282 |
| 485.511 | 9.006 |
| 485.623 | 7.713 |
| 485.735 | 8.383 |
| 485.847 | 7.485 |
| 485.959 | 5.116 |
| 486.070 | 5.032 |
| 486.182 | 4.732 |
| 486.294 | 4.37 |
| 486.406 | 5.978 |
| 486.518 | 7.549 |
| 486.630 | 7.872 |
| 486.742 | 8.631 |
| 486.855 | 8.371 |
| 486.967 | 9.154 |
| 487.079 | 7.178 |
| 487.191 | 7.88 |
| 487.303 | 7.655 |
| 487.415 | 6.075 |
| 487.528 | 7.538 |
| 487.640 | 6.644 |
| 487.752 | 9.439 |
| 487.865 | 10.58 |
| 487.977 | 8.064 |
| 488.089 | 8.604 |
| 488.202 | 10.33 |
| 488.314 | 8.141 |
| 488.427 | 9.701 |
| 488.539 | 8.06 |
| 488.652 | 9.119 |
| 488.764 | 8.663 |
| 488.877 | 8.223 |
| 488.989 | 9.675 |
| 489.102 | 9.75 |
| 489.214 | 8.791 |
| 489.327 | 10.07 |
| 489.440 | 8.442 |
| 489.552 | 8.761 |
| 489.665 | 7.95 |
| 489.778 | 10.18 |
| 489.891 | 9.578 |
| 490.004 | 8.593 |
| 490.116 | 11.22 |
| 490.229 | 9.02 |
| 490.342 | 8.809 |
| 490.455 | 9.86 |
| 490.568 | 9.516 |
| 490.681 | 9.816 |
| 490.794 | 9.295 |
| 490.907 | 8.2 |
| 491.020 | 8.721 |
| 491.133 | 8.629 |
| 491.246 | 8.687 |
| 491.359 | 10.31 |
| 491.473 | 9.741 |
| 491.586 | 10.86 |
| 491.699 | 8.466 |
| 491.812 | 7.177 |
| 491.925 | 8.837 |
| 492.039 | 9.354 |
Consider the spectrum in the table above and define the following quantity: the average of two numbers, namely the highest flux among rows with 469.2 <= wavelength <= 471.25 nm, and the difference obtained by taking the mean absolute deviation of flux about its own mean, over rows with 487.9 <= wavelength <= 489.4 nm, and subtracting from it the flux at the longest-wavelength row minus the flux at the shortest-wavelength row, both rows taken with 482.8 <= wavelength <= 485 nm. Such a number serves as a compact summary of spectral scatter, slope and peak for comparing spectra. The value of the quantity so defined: 6.43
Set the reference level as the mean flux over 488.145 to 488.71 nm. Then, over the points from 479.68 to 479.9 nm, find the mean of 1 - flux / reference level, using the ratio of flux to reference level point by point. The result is 0.04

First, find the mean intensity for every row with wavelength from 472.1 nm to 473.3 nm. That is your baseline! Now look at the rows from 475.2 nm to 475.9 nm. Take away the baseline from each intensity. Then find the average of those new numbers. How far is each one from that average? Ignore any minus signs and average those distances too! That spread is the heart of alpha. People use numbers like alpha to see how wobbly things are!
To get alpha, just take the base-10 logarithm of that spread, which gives -0.21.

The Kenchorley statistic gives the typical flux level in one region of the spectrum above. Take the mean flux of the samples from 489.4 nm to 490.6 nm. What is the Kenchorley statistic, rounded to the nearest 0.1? 9.3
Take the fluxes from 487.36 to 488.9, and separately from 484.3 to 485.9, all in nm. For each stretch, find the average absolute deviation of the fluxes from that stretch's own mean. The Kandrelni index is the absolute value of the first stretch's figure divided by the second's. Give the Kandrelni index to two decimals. 1.47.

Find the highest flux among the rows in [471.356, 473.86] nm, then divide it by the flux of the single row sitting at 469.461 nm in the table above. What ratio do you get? 1.02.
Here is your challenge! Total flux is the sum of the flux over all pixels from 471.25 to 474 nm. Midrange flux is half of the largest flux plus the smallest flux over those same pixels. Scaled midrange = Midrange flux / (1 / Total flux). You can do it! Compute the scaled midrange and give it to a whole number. 2378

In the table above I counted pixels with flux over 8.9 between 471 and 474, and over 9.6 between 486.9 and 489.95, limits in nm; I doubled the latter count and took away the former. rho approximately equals -10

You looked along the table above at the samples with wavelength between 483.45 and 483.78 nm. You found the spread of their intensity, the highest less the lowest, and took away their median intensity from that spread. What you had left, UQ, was -10.6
